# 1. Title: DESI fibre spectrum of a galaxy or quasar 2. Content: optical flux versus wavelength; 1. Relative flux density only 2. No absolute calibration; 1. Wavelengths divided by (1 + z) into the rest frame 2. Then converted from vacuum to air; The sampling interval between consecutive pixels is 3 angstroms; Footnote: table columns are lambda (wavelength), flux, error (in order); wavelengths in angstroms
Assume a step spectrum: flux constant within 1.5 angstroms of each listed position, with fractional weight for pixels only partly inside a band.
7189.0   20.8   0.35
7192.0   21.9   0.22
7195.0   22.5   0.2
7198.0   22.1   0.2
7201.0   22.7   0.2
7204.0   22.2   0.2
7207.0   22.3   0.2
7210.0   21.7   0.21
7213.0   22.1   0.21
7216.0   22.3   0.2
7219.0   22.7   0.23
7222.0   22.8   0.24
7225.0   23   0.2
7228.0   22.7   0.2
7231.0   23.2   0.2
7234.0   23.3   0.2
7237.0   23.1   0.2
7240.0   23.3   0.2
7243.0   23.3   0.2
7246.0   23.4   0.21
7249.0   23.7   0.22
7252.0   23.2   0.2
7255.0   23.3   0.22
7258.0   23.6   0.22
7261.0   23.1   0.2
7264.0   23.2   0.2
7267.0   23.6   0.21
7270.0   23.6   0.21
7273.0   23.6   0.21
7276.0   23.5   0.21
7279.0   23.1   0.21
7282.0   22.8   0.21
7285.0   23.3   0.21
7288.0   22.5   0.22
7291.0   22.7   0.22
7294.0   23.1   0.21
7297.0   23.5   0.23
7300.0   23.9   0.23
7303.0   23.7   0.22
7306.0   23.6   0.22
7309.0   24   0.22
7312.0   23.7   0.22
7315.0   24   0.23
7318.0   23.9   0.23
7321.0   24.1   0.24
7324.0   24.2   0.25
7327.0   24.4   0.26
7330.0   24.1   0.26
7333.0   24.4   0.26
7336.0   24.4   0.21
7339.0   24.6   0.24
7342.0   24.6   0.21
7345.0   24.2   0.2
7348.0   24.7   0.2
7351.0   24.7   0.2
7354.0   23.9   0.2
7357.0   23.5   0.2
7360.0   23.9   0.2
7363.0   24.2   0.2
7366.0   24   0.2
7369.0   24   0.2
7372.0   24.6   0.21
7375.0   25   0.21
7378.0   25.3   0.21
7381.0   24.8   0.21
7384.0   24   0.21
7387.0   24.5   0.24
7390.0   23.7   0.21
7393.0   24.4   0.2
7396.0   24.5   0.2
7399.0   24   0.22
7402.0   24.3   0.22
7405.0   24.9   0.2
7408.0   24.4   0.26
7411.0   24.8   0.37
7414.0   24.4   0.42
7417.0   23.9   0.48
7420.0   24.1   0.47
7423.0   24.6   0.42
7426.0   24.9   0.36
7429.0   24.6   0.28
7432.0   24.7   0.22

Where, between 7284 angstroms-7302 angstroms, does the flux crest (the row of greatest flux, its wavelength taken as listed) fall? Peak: 7300.0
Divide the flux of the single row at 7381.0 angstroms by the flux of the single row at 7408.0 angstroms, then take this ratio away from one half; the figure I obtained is -0.52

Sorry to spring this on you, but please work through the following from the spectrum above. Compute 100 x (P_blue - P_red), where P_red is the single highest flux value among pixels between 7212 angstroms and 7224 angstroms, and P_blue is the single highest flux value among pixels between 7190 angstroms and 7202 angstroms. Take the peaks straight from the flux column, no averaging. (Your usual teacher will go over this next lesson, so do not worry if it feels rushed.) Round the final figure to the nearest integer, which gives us -10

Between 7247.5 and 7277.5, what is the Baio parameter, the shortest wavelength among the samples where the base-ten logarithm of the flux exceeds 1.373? 7249.0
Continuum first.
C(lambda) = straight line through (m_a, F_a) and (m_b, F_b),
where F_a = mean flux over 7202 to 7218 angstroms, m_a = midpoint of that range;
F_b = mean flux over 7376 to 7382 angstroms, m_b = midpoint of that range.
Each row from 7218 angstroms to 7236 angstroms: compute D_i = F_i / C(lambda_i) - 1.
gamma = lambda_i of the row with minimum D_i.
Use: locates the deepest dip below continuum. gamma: 7228.0 angstroms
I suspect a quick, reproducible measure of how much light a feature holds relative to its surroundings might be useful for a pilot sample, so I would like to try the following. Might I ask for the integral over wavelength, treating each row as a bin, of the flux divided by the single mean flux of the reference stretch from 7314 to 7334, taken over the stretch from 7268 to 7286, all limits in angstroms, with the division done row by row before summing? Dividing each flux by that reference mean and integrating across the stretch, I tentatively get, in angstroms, 17.4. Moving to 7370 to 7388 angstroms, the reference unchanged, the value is 18.4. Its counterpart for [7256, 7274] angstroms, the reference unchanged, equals 17.5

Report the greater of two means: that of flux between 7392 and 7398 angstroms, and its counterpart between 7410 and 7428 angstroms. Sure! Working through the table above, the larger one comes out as 24.4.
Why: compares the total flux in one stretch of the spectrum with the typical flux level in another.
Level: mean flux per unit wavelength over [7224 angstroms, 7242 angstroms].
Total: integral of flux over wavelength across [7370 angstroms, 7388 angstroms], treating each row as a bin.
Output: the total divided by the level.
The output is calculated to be 19.2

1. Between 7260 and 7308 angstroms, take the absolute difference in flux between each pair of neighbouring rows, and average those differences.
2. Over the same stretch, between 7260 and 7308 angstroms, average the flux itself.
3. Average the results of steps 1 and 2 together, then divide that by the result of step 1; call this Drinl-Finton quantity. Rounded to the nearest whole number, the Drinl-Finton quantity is 41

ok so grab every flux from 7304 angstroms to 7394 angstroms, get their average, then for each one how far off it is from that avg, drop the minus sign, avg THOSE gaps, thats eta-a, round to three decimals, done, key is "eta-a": 0.346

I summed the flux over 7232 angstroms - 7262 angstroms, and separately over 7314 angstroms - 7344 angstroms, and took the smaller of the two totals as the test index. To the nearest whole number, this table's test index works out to 233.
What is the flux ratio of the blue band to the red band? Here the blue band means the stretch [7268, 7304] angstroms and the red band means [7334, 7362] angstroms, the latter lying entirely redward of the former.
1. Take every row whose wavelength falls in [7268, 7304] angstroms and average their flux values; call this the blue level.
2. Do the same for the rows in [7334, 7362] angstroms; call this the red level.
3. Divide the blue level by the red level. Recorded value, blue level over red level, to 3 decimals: 0.959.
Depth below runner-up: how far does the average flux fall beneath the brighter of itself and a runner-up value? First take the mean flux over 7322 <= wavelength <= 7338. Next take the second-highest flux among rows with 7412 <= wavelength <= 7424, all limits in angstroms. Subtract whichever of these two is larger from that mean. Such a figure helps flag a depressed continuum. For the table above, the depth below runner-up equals -0.10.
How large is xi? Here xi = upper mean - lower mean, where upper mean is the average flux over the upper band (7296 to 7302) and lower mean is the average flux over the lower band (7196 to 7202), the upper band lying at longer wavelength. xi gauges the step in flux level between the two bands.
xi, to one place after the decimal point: 1.3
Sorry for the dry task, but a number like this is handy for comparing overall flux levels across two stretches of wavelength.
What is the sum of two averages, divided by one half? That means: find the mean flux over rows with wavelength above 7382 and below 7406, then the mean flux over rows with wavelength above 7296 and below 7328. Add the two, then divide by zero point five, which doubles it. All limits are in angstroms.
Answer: 96.4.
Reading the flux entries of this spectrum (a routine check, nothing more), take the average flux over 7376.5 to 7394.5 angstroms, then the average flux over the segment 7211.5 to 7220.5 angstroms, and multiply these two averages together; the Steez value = 547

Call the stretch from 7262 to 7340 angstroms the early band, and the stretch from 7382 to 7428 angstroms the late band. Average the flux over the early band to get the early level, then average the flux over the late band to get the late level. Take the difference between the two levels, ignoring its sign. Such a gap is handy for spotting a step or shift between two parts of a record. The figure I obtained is 0.7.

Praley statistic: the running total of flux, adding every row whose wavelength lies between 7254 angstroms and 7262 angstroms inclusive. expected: 70.0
